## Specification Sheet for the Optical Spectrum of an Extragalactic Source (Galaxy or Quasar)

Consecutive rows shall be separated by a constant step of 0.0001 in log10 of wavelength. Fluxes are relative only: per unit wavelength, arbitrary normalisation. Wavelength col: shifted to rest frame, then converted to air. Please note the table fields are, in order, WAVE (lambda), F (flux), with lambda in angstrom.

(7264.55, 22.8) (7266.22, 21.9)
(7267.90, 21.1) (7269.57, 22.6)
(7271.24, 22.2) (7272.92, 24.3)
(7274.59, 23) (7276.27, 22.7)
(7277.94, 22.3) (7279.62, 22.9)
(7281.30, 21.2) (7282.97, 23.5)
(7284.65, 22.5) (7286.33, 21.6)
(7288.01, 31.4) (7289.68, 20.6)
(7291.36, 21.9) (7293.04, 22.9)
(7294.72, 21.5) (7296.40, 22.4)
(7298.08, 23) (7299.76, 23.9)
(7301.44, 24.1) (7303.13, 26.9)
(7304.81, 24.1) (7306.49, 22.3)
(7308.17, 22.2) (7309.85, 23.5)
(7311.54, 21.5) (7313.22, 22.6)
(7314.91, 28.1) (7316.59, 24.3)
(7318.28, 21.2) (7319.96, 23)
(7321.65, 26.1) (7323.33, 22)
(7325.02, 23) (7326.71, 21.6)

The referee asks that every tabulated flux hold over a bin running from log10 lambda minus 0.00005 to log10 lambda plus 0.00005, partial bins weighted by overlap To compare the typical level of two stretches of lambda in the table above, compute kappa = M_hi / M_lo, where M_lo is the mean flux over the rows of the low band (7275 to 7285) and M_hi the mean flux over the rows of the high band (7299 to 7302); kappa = 1.07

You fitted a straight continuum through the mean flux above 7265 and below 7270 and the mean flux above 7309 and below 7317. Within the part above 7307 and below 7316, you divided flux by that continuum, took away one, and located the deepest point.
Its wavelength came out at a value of 7311.54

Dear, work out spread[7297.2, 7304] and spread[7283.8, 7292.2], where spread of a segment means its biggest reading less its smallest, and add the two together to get 15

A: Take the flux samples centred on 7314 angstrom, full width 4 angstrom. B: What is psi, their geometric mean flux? 25.2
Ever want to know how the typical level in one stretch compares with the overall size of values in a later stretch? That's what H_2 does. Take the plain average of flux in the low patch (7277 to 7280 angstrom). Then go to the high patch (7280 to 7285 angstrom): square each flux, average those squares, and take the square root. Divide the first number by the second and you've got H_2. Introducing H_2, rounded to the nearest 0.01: 1.01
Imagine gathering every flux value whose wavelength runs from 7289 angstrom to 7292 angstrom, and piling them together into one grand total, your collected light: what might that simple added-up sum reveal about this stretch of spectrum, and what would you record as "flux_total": 42.5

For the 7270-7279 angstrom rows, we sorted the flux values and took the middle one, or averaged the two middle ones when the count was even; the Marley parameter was 22.7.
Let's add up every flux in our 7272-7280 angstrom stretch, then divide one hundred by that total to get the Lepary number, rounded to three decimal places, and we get 0.868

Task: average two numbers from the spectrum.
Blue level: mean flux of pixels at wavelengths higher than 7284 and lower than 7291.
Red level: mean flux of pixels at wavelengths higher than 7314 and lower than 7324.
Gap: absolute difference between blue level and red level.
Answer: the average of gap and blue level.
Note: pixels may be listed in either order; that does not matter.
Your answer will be 12.1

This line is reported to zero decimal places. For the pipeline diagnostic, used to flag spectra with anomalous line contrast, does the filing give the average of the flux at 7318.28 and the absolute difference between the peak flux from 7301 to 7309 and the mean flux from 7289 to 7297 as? 13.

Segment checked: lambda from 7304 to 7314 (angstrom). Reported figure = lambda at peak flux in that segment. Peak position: 7304.81 angstrom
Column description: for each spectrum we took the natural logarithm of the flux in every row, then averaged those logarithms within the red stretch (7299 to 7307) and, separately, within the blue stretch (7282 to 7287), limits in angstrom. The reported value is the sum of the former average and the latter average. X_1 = 6.30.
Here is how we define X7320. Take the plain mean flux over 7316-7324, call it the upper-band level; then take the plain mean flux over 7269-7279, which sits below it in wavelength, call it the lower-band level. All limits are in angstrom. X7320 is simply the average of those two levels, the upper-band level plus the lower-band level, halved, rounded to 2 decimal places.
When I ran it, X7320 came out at 23.09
